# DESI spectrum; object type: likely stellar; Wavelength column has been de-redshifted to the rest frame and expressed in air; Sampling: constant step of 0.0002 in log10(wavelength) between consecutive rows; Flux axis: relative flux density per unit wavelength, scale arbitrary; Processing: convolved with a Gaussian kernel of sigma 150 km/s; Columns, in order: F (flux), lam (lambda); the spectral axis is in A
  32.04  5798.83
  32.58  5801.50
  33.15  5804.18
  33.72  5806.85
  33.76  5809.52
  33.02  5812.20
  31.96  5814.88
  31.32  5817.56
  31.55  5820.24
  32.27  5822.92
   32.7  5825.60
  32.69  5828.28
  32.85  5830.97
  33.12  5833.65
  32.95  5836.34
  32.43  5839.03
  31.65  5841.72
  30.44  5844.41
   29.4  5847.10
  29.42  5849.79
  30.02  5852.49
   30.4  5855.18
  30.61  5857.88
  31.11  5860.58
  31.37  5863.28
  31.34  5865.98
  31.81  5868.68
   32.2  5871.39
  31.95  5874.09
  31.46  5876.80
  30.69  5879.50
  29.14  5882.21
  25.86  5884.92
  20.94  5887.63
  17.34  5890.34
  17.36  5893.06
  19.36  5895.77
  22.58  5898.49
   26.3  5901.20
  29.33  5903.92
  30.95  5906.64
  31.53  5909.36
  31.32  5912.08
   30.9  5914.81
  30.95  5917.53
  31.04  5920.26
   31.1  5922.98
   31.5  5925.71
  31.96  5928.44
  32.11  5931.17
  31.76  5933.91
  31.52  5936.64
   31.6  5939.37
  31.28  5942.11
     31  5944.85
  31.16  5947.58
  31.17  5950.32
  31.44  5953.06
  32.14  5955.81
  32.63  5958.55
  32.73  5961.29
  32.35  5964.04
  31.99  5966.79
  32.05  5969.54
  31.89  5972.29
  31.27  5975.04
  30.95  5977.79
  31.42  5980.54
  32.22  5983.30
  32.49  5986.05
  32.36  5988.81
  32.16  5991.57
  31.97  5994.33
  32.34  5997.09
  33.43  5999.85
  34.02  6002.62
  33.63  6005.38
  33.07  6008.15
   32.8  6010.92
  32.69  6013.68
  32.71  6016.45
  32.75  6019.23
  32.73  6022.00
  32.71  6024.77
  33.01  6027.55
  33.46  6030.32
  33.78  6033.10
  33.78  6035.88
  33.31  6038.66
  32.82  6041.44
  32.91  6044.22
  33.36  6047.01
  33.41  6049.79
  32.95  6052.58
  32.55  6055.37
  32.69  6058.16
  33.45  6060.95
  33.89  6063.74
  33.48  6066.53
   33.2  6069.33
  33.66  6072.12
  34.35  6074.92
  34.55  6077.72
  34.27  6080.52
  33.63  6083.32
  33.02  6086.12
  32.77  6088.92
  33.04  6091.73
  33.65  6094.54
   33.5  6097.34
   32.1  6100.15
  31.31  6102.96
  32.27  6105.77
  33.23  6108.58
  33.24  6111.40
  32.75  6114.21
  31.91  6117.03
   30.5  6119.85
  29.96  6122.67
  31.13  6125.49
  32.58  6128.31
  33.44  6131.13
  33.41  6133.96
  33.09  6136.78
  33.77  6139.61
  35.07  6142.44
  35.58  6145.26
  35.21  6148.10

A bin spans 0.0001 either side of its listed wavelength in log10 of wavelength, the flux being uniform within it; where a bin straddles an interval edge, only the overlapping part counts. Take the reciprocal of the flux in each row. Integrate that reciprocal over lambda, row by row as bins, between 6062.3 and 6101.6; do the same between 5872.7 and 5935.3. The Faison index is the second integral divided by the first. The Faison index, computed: 2.0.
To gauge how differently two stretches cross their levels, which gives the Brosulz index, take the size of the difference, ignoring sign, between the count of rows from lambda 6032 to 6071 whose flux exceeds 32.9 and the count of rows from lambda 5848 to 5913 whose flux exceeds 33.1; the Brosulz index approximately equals 11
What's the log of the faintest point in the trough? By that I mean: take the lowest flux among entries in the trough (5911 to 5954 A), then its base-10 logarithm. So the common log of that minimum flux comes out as 1.49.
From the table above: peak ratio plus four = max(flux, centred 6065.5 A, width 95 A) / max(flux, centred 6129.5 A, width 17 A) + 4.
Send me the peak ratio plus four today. 5.03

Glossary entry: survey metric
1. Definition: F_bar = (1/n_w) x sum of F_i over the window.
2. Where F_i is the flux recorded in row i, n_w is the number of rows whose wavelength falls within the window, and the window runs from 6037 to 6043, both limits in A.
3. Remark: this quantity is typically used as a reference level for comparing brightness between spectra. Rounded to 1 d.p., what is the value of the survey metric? 33.1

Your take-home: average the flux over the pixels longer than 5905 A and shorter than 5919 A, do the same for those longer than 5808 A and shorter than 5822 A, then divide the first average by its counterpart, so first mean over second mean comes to 0.96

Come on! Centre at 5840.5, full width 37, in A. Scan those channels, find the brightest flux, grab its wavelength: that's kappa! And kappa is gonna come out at 5833.65 A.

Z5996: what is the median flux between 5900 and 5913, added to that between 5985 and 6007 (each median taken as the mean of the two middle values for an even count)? 63.4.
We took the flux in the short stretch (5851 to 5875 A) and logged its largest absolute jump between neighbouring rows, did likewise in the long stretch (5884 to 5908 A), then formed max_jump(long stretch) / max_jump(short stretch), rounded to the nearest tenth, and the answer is 9.8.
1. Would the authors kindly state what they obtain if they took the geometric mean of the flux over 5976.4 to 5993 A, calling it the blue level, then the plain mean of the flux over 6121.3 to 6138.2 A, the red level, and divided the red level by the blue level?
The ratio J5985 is 1.01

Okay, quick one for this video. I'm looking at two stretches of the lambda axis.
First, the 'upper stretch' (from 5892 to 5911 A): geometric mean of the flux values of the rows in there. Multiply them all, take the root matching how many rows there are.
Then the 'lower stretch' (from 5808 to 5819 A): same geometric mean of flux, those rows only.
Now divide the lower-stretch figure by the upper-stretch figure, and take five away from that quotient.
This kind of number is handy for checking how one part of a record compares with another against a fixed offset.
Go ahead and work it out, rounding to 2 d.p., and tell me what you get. -3.69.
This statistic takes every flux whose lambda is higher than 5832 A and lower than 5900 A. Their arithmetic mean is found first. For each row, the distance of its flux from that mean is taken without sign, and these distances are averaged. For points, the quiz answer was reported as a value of 3.85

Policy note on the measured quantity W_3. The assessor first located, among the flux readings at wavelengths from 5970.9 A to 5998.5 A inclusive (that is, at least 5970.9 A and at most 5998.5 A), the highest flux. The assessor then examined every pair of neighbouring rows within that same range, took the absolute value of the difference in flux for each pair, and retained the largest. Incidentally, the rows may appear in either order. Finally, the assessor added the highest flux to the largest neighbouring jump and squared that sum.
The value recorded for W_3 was 1108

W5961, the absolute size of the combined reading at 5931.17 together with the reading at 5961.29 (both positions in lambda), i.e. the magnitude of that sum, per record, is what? 64.8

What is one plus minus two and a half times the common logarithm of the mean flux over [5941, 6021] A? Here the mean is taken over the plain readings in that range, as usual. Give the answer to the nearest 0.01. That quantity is -2.77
